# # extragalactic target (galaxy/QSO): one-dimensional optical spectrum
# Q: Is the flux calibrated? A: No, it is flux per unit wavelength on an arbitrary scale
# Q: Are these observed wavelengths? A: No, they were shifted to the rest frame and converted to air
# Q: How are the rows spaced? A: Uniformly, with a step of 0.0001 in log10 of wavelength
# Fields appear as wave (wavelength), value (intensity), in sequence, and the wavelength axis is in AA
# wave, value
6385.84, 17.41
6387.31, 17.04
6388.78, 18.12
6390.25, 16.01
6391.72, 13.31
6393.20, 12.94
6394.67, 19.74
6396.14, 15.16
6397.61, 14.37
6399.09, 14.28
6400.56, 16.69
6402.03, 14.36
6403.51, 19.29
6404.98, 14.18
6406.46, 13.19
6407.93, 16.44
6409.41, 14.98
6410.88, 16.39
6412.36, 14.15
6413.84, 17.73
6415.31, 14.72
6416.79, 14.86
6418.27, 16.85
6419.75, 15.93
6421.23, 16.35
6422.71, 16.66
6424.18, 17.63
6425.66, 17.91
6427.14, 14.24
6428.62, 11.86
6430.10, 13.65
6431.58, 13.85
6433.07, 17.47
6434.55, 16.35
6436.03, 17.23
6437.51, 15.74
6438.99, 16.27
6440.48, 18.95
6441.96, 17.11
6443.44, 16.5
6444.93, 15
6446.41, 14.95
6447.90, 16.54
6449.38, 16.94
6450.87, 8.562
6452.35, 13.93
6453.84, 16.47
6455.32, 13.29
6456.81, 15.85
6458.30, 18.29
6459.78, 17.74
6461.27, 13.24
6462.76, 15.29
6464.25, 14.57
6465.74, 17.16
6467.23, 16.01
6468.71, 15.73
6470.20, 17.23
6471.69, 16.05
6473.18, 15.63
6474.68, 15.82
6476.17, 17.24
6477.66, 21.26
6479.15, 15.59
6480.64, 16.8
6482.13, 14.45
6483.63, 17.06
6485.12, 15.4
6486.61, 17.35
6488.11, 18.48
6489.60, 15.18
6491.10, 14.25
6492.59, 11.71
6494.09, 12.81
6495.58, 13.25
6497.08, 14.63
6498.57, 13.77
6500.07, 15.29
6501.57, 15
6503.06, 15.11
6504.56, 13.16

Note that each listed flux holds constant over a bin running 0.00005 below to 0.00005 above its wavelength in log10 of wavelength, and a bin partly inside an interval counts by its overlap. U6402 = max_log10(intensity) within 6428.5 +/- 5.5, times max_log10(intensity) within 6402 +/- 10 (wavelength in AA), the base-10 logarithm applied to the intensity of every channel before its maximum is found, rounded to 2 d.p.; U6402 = 1.62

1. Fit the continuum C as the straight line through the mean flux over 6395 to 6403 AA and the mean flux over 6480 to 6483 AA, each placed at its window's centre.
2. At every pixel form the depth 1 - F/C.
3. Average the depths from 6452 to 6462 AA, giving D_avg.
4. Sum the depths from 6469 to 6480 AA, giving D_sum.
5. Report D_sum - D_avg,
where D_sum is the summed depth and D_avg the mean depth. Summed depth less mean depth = -0.62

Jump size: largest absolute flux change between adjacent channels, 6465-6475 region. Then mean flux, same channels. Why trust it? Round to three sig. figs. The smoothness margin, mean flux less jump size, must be 14.7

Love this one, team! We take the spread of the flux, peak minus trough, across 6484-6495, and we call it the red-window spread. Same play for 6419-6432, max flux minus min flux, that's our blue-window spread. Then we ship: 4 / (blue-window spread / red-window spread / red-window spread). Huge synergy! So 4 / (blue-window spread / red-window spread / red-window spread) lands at 30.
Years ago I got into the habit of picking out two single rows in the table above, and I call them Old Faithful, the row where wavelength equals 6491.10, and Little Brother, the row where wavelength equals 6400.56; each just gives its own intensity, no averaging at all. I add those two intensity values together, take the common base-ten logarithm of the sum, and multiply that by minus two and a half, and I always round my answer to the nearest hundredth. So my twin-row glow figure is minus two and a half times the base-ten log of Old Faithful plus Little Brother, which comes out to -3.73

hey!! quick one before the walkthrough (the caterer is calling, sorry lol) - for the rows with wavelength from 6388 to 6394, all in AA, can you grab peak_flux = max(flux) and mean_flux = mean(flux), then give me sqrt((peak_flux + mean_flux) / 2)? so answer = 4.08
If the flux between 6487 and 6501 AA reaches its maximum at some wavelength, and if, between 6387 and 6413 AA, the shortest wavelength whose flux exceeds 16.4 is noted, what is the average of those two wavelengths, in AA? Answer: 6437.7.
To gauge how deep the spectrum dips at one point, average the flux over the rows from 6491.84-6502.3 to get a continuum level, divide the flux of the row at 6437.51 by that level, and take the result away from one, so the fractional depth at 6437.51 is -0.14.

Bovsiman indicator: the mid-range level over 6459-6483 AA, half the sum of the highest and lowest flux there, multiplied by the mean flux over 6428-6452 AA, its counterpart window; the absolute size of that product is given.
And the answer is 266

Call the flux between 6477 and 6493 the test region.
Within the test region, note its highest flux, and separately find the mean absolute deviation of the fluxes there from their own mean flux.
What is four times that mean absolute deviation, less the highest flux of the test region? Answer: -13.8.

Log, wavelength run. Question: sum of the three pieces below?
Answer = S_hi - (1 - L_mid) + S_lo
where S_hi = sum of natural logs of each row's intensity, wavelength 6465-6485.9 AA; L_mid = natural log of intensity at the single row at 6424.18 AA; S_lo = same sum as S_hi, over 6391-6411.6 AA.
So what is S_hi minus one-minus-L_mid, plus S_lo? 79.2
